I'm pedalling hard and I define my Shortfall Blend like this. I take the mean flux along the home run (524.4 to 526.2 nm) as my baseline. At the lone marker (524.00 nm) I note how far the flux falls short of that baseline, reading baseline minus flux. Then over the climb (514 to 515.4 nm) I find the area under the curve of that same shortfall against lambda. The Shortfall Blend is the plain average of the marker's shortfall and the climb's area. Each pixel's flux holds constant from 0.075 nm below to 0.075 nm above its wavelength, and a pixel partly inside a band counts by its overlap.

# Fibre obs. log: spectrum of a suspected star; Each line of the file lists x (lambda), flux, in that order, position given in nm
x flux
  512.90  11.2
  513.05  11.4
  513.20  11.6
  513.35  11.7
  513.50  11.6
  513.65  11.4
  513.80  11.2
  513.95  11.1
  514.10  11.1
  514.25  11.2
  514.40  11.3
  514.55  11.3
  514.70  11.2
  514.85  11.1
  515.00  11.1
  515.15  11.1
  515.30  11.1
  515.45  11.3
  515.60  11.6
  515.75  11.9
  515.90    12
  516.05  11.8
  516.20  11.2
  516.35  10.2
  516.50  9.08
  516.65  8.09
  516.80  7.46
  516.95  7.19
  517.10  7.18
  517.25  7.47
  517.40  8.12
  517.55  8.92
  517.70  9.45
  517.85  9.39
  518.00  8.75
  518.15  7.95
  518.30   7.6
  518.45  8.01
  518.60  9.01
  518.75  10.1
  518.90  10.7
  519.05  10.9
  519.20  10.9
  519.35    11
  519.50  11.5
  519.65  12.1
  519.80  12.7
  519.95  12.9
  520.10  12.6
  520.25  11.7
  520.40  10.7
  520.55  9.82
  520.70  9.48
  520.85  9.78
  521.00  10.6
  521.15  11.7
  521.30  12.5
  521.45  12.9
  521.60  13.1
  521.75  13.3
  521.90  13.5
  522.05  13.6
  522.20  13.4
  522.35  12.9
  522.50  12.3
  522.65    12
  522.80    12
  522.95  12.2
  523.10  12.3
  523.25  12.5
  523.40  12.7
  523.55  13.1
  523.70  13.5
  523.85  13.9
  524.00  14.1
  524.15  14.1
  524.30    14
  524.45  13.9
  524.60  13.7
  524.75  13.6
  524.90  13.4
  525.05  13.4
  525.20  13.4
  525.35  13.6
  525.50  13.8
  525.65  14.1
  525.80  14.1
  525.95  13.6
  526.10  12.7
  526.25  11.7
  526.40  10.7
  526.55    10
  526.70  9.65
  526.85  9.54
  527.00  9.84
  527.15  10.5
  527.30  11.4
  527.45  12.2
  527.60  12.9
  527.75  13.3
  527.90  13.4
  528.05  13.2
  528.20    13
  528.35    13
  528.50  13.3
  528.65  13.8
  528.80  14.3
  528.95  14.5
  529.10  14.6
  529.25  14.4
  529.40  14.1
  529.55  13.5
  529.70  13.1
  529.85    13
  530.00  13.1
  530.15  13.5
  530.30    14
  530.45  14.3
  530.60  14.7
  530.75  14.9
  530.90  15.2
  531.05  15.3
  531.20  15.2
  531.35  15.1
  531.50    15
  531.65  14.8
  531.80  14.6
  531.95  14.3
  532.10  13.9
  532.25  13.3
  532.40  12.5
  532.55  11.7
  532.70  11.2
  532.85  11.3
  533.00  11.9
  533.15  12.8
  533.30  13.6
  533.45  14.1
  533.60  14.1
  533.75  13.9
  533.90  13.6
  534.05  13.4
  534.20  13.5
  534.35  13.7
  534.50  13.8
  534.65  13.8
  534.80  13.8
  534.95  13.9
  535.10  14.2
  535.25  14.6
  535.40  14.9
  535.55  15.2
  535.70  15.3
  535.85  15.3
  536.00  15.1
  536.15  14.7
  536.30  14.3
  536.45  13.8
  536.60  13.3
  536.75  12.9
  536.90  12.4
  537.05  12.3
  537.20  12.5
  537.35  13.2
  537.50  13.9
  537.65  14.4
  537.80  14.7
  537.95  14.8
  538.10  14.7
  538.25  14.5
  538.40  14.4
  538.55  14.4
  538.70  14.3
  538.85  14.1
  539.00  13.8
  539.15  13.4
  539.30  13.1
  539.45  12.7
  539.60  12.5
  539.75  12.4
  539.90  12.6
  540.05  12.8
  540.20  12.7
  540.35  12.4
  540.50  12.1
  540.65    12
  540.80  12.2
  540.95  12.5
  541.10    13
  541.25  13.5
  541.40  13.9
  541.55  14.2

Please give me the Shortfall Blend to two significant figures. 1.4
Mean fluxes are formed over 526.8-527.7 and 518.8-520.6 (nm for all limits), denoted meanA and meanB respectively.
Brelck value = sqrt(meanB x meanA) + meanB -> 23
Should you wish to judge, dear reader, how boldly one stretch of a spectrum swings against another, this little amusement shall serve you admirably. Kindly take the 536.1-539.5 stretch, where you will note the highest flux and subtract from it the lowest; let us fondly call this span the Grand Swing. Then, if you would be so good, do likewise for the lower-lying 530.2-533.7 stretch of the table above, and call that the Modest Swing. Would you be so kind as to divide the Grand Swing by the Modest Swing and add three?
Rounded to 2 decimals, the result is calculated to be 3.61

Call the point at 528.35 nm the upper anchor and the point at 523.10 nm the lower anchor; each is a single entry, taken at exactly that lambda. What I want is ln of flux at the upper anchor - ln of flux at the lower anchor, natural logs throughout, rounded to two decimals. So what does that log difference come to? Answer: 0.06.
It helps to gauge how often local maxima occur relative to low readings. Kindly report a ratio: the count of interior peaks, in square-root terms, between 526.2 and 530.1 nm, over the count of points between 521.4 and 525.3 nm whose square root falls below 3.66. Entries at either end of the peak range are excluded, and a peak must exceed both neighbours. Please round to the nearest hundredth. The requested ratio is 0.17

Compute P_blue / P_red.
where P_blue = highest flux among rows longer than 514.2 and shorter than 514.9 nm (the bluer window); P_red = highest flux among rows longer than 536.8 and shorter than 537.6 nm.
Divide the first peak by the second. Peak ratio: 0.81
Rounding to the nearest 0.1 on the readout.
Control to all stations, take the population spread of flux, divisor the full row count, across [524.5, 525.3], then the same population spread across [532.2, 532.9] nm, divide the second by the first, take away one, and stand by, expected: 5.3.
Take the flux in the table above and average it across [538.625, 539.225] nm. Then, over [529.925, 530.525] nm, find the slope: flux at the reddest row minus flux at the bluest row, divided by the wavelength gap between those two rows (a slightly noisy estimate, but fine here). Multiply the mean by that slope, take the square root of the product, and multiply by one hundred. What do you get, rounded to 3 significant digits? 609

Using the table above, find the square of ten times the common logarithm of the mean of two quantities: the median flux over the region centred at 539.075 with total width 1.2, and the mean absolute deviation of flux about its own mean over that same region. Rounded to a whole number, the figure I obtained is 73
